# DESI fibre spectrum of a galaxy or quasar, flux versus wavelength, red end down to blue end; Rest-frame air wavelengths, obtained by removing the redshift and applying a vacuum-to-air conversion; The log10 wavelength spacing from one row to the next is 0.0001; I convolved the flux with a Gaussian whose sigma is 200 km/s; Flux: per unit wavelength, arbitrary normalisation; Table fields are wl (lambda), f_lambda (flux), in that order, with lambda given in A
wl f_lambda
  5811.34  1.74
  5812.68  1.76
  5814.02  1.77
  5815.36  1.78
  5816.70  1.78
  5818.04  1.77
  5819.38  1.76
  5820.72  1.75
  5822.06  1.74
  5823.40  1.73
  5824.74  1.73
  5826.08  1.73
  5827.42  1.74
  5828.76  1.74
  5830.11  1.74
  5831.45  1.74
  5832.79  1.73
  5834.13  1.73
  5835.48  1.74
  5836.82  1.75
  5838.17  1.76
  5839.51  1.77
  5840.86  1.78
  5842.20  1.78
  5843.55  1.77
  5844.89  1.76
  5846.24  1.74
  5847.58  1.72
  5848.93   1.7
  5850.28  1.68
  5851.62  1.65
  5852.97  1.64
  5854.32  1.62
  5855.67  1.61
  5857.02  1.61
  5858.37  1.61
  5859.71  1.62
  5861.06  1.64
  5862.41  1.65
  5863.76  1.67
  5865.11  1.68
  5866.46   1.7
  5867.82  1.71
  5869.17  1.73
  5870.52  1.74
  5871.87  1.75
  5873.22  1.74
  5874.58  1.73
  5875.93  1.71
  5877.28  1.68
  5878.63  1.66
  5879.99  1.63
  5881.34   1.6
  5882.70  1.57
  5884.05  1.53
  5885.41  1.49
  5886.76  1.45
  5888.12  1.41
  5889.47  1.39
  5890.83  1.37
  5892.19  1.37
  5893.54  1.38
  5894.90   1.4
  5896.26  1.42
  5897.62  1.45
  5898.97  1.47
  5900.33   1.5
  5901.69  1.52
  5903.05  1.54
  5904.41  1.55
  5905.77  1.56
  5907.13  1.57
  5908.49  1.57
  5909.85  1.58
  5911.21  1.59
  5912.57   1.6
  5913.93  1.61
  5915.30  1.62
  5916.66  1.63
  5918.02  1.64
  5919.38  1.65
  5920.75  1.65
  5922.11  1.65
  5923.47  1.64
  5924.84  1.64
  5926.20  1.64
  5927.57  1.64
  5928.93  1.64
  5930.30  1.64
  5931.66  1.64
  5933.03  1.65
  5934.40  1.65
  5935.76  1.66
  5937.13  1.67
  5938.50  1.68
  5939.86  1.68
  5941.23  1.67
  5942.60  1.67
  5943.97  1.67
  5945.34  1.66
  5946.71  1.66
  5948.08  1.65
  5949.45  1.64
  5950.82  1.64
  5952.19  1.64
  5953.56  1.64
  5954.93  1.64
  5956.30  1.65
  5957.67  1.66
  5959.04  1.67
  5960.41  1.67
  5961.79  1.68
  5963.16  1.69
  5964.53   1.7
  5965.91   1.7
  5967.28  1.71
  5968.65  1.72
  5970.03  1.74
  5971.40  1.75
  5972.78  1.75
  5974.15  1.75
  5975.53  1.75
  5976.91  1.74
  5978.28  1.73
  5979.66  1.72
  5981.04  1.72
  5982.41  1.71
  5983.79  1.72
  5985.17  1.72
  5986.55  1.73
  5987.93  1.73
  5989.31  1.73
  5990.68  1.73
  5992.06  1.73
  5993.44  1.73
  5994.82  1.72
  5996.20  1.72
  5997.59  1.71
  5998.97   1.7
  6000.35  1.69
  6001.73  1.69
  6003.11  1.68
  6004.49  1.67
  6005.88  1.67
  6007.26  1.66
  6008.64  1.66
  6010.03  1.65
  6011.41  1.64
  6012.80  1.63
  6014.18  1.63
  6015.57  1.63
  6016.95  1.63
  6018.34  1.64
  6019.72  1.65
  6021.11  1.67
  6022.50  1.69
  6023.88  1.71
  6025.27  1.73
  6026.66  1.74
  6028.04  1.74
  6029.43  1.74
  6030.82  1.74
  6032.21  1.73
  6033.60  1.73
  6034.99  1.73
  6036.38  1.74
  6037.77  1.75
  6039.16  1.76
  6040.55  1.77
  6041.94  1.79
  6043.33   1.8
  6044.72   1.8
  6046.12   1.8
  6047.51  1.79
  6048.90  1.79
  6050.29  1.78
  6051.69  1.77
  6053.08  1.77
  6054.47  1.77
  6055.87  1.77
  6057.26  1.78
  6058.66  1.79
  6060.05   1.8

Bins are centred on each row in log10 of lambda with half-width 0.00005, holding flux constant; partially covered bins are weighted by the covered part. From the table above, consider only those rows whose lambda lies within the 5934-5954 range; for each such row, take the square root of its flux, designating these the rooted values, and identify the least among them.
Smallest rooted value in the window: 1.28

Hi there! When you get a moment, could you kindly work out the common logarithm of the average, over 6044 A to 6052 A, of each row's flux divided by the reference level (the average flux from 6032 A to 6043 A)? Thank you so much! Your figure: 0.009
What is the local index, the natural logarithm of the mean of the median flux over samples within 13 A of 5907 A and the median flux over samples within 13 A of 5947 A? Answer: 0.48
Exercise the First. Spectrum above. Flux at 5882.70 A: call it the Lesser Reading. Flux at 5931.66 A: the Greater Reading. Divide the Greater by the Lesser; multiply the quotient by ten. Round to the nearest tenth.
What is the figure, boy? 10.4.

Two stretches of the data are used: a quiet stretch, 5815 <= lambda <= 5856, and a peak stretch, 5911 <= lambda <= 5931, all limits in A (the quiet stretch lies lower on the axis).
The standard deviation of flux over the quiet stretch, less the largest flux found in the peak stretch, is -1.60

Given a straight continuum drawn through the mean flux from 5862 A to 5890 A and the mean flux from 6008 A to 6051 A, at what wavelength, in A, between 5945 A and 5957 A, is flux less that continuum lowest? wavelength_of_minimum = 5954.93 A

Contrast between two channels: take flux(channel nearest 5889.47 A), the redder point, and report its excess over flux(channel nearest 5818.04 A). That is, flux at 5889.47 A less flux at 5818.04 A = -0.38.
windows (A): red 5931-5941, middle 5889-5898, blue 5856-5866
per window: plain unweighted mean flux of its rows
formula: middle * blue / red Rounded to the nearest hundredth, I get 1.38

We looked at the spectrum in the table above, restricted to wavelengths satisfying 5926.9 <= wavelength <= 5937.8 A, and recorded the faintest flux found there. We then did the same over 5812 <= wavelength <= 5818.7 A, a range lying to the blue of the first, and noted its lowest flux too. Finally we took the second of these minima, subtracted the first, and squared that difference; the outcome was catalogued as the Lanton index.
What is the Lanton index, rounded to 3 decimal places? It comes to 0.014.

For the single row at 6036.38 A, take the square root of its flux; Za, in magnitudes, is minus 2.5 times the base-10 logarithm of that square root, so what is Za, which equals -0.301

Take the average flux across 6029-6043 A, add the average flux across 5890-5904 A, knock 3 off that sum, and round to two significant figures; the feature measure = 0.19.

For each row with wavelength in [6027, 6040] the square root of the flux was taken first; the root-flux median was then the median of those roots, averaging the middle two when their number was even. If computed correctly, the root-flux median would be 1.32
